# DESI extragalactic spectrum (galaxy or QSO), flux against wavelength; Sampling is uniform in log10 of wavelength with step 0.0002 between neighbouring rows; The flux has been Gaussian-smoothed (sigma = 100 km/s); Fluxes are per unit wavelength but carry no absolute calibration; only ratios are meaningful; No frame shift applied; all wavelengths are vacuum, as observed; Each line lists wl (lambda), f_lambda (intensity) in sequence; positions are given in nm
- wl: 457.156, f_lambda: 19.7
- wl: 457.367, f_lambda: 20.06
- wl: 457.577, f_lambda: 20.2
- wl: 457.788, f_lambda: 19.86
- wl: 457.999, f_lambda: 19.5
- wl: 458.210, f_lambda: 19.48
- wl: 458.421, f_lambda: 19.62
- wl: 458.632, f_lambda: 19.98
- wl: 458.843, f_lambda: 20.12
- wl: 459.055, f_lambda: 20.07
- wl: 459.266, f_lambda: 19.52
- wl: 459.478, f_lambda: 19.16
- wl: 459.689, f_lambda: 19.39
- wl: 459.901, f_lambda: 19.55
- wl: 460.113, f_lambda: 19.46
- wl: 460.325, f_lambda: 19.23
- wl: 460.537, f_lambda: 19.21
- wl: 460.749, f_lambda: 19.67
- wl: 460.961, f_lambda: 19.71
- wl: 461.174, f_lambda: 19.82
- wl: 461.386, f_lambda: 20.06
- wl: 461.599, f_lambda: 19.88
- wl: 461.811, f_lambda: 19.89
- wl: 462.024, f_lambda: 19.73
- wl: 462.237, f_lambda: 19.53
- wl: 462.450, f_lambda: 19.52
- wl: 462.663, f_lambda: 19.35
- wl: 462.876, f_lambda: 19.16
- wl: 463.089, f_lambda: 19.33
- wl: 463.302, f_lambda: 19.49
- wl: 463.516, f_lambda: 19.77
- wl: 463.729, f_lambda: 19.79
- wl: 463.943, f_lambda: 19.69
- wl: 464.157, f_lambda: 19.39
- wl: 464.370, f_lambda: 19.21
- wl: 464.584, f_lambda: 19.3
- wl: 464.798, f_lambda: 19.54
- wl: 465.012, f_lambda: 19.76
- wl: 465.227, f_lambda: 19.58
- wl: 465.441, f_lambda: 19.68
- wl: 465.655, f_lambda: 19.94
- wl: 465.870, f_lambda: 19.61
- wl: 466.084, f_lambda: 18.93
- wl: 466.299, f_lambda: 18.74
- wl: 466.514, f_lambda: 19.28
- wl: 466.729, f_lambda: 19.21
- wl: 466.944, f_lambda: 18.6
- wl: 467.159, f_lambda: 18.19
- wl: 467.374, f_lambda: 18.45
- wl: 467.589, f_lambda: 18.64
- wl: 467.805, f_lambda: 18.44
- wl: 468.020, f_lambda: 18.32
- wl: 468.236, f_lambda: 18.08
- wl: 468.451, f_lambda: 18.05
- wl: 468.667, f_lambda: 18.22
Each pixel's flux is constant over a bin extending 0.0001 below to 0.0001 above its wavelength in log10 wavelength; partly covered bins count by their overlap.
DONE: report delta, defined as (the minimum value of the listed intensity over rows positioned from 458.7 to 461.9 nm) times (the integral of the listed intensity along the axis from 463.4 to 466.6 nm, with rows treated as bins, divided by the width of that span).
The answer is 373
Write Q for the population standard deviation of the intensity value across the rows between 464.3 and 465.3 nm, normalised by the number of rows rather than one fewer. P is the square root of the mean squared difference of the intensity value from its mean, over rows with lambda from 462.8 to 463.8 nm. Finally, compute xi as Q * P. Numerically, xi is 0.05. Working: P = 0.25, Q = 0.20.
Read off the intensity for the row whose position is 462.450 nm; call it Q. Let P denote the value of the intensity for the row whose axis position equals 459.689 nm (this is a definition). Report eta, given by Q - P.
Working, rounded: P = 19.39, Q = 19.52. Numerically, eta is 0.1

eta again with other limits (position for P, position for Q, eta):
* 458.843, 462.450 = -0.6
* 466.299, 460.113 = 0.7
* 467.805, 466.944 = 0.2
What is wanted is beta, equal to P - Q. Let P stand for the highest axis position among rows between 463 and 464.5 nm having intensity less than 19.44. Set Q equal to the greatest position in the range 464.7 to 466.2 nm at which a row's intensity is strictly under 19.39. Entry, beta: -1.71 nm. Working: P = 464.370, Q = 466.084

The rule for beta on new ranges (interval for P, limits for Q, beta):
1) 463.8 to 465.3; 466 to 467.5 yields -2.79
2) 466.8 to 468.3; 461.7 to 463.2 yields 5.15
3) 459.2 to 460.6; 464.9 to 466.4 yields -5.76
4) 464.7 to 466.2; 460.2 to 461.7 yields 5.55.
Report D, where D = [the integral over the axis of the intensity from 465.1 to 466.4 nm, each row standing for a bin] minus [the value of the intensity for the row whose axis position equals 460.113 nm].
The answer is 5.8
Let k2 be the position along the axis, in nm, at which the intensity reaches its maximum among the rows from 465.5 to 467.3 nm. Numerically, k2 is 465.655 nm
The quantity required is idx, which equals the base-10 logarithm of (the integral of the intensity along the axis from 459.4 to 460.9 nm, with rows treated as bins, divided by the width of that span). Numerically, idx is 1.29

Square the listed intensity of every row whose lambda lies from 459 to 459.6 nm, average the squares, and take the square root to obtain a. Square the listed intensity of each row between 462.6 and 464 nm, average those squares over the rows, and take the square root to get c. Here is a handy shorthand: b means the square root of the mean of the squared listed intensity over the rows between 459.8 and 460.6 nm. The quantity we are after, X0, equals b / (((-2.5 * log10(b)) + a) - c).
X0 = -6.2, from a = 19.6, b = 19.4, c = 19.51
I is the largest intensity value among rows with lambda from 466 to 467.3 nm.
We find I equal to 19.28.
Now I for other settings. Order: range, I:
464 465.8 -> 19.94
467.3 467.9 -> 18.64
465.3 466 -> 19.94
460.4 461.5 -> 20.06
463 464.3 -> 19.79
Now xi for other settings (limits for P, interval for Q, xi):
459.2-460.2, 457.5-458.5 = 0.04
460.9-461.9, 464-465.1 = 0.02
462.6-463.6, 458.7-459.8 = 0.08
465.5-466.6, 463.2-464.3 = 0.07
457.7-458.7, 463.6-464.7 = 0.04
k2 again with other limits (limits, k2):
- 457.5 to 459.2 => 457.577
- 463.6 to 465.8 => 465.655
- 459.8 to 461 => 460.961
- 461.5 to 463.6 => 461.811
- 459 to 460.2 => 459.055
